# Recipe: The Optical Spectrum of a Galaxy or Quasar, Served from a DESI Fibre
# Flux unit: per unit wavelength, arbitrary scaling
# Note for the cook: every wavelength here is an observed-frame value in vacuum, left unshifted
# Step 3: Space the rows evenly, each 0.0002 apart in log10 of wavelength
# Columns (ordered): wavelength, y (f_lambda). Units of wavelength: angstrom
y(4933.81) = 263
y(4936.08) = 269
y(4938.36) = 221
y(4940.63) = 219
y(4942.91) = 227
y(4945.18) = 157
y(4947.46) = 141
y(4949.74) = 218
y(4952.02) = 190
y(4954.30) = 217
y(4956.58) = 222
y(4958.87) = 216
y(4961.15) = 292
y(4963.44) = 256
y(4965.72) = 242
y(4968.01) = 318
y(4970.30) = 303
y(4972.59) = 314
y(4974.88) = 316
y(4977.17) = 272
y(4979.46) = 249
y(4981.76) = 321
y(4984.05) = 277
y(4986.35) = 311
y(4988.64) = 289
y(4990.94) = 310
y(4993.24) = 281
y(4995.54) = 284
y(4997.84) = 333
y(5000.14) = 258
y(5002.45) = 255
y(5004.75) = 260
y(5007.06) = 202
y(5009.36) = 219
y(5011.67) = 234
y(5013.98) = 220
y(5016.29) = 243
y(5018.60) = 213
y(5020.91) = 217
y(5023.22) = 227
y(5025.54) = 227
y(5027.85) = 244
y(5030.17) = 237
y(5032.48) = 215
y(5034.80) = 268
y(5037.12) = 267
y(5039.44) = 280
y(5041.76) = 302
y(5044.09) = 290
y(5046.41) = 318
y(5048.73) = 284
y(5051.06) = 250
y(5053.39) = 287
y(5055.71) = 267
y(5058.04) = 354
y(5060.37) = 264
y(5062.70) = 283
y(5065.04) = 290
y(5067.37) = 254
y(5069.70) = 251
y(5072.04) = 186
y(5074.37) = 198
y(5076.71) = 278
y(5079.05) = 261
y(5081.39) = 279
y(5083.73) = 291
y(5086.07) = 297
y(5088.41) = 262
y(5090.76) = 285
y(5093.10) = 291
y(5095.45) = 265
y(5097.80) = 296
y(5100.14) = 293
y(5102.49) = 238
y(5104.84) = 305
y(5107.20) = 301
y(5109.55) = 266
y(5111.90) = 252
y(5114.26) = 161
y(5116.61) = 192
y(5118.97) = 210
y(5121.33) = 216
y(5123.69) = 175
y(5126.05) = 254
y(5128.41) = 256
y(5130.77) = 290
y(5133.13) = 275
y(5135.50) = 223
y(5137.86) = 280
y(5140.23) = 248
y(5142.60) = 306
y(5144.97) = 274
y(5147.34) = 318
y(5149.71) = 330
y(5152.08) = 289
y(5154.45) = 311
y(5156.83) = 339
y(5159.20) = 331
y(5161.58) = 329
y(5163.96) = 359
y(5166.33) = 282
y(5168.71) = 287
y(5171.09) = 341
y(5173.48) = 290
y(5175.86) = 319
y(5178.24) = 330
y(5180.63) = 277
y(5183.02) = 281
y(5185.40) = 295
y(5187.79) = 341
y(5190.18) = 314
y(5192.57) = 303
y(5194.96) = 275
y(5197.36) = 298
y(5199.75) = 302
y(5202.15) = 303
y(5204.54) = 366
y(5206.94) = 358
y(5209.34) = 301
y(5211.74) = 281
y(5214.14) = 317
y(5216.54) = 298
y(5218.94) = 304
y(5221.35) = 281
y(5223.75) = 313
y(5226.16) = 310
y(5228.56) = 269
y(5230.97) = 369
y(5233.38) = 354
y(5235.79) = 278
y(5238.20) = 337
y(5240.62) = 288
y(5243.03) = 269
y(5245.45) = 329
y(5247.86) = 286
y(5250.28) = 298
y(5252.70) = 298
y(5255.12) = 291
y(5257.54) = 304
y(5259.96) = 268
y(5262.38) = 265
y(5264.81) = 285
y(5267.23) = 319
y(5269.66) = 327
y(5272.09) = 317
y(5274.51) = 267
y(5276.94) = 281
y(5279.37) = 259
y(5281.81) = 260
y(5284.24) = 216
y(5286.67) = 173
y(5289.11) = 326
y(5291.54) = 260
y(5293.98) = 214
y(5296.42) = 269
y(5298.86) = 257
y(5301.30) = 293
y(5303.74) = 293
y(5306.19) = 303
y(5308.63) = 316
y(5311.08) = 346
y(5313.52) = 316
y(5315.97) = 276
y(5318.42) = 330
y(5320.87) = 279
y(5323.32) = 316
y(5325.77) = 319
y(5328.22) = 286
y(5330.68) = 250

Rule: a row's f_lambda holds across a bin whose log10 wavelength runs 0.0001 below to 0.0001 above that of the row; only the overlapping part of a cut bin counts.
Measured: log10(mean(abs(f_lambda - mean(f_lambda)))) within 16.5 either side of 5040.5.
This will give 1.36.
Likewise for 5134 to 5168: 1.48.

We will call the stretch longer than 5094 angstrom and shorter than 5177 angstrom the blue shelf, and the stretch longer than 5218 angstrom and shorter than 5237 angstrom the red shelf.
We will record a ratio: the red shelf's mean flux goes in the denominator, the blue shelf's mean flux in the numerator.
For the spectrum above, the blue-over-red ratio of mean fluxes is 0.89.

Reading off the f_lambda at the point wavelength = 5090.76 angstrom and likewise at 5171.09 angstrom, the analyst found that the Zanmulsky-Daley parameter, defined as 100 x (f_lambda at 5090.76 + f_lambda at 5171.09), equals 62600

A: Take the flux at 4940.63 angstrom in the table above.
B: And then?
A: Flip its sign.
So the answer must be -219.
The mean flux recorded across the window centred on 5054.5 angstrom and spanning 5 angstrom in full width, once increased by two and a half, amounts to 280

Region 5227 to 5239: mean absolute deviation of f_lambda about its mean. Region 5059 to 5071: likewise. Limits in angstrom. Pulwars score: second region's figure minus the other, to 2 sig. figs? -24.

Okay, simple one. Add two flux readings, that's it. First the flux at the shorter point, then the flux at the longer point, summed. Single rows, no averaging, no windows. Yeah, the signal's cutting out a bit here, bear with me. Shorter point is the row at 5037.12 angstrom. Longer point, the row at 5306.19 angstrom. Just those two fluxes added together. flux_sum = 570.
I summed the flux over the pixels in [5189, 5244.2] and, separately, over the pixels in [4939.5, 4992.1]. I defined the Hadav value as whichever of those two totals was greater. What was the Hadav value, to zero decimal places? 7088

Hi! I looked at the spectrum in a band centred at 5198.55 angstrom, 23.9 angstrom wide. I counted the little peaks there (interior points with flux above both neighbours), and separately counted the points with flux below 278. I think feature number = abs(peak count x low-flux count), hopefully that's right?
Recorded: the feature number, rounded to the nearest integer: 1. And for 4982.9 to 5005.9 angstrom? 12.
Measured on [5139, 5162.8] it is 6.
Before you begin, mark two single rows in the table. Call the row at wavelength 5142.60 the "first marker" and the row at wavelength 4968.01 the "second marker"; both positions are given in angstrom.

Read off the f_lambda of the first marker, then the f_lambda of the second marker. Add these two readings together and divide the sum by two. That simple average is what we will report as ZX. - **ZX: 312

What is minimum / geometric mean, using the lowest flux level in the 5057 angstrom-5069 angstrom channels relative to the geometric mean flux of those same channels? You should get 0.885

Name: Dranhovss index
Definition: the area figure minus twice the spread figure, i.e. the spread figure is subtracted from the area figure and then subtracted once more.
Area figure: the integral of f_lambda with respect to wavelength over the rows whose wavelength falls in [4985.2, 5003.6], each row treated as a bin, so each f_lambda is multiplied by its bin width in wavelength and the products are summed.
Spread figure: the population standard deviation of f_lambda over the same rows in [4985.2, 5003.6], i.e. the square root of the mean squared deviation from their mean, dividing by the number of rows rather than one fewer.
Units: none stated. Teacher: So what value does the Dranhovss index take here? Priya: 5288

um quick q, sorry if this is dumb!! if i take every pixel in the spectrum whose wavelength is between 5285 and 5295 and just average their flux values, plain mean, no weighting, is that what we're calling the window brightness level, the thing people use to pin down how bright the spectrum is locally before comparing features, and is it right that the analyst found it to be 243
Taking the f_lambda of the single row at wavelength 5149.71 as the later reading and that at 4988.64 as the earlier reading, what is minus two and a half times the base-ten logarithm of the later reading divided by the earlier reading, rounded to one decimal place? -0.1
